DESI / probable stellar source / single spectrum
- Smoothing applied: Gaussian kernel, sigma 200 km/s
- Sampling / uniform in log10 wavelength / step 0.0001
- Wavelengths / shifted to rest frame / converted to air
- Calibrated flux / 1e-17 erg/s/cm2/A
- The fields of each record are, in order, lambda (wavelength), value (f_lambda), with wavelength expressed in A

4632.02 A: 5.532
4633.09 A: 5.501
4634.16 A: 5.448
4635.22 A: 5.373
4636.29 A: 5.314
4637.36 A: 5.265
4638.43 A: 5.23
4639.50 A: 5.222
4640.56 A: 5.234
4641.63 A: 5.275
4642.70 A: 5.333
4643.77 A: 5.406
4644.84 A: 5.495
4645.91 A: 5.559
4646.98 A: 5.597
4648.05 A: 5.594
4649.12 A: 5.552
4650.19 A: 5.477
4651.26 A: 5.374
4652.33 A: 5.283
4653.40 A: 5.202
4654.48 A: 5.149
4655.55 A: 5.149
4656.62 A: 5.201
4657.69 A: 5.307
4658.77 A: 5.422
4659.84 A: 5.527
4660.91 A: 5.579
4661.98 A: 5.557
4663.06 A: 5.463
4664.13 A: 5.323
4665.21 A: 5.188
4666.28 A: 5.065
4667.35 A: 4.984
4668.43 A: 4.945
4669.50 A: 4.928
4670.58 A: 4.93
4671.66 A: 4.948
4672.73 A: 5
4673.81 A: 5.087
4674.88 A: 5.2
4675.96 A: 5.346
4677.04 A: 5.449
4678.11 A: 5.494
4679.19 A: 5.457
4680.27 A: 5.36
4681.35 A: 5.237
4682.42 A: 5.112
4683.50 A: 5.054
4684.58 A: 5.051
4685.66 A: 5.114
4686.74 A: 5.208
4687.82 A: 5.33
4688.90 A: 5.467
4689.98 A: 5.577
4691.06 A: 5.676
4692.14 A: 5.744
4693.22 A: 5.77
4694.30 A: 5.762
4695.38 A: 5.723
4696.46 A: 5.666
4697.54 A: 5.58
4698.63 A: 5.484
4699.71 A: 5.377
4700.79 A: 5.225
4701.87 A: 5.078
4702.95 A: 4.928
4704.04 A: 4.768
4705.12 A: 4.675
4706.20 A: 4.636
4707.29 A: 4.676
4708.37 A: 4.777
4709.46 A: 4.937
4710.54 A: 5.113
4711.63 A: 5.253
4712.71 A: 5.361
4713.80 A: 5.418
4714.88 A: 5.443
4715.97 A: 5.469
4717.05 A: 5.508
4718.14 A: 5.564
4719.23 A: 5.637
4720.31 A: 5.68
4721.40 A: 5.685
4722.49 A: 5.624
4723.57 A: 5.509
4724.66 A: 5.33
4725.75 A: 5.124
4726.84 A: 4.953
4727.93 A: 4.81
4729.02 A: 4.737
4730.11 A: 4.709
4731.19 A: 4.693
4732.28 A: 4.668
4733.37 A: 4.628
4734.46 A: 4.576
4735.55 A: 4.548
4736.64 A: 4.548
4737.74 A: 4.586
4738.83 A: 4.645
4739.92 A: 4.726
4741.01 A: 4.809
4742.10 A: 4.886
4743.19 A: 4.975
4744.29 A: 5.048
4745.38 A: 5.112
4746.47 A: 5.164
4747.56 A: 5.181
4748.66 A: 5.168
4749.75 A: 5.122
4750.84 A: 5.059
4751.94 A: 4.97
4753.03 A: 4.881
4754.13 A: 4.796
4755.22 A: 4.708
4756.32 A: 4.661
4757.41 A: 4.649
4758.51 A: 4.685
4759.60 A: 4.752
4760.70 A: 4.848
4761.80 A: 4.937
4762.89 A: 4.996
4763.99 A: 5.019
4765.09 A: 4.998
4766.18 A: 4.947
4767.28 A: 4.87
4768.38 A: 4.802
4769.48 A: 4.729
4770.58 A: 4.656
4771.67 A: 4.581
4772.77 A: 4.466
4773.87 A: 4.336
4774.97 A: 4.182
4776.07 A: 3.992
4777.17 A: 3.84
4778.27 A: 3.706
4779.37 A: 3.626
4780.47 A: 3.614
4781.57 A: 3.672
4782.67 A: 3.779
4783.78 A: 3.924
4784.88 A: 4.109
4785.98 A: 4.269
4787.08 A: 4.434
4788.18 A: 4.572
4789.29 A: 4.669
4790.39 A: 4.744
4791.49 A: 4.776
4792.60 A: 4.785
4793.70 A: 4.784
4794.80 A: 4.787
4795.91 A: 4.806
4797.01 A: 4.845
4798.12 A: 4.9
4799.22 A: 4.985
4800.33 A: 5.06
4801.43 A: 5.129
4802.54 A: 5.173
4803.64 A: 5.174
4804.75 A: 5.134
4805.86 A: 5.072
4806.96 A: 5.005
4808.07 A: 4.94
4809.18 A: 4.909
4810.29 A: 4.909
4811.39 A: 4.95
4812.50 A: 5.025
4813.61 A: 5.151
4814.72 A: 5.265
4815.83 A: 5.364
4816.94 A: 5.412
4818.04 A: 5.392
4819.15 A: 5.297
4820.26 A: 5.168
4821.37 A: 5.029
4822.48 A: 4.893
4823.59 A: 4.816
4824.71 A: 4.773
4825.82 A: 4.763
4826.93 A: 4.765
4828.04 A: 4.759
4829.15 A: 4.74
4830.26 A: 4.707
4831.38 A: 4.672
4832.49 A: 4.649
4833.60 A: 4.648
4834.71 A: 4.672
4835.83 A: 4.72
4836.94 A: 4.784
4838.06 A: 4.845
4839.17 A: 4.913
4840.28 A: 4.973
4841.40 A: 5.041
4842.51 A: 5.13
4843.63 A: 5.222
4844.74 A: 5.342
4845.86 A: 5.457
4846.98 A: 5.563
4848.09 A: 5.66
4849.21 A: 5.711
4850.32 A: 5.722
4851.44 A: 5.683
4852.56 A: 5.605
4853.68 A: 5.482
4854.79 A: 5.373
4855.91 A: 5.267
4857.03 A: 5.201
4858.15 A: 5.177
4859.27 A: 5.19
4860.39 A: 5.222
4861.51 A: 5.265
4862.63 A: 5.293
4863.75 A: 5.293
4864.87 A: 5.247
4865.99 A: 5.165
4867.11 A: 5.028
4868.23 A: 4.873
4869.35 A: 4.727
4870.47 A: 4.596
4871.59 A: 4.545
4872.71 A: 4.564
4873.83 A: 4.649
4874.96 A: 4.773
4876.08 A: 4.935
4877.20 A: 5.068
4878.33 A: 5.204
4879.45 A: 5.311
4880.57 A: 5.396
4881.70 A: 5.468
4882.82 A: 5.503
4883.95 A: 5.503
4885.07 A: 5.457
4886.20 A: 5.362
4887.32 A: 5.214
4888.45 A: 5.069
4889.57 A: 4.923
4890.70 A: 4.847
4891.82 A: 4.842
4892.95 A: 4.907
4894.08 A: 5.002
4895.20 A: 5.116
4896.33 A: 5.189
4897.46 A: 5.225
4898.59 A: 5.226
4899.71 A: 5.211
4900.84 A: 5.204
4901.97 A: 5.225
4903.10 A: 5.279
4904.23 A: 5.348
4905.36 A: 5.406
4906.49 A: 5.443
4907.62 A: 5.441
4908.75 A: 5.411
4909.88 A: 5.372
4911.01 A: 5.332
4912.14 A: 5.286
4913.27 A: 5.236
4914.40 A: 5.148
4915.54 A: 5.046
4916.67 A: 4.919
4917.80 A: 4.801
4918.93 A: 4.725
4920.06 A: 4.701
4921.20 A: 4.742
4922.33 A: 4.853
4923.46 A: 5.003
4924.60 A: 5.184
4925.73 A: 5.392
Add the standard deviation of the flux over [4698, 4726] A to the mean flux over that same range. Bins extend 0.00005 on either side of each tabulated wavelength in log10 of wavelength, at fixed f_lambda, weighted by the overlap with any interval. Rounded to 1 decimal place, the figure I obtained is 5.6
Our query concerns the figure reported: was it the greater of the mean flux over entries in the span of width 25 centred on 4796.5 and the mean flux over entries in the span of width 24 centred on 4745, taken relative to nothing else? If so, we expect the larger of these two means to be 4.85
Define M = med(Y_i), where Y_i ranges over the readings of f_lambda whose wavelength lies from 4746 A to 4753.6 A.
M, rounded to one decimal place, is 5.1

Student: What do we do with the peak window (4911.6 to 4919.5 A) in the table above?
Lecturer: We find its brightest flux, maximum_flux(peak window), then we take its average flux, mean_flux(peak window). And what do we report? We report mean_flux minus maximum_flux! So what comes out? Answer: -0.26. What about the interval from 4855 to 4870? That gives -0.14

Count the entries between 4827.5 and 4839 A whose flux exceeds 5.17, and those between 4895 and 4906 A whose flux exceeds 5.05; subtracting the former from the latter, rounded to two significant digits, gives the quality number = 10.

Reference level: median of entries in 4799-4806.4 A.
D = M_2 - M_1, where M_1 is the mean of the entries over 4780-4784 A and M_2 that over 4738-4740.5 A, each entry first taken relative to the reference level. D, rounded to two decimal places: 0.94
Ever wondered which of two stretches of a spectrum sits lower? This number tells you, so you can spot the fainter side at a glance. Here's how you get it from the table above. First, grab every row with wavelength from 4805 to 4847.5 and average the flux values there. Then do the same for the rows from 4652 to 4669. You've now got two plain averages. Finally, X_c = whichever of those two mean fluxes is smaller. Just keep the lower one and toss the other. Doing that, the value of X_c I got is 5.0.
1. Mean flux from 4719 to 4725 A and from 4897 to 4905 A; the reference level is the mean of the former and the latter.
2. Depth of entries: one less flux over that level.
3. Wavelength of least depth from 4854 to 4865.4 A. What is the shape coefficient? 4854.79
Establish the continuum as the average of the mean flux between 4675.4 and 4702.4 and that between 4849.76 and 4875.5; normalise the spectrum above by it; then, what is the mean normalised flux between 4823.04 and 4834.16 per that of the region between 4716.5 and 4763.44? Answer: 0.95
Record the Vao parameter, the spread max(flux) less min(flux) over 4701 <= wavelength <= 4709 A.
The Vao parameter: 0.44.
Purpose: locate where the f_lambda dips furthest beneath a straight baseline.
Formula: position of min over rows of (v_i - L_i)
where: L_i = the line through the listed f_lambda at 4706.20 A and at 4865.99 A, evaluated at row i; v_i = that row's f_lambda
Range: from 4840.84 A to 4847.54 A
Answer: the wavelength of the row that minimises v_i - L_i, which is 4841.40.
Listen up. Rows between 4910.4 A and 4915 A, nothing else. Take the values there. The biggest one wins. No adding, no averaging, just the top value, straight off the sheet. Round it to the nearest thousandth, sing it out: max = 5.332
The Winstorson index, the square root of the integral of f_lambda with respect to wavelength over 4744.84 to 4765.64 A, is 10.1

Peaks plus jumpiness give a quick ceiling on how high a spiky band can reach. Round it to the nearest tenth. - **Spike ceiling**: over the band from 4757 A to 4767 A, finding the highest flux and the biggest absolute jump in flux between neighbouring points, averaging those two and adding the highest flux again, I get 7.6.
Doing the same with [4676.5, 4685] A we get 8.3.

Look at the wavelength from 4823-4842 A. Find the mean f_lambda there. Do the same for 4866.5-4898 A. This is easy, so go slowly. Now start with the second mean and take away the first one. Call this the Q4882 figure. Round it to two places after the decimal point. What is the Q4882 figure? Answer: 0.27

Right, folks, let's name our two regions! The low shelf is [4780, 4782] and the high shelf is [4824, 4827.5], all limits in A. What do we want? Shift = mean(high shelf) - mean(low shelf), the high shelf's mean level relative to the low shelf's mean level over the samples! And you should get 1.1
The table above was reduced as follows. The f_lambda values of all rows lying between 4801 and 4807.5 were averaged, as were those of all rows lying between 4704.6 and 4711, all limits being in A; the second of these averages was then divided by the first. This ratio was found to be 0.94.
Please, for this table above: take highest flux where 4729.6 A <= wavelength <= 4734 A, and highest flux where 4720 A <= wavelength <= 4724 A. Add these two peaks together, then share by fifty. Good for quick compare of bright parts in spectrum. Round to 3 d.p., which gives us 0.208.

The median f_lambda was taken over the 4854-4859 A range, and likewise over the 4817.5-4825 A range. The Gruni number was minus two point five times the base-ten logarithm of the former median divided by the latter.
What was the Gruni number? -0.043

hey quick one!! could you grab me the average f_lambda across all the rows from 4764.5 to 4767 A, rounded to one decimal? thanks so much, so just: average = 5.0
